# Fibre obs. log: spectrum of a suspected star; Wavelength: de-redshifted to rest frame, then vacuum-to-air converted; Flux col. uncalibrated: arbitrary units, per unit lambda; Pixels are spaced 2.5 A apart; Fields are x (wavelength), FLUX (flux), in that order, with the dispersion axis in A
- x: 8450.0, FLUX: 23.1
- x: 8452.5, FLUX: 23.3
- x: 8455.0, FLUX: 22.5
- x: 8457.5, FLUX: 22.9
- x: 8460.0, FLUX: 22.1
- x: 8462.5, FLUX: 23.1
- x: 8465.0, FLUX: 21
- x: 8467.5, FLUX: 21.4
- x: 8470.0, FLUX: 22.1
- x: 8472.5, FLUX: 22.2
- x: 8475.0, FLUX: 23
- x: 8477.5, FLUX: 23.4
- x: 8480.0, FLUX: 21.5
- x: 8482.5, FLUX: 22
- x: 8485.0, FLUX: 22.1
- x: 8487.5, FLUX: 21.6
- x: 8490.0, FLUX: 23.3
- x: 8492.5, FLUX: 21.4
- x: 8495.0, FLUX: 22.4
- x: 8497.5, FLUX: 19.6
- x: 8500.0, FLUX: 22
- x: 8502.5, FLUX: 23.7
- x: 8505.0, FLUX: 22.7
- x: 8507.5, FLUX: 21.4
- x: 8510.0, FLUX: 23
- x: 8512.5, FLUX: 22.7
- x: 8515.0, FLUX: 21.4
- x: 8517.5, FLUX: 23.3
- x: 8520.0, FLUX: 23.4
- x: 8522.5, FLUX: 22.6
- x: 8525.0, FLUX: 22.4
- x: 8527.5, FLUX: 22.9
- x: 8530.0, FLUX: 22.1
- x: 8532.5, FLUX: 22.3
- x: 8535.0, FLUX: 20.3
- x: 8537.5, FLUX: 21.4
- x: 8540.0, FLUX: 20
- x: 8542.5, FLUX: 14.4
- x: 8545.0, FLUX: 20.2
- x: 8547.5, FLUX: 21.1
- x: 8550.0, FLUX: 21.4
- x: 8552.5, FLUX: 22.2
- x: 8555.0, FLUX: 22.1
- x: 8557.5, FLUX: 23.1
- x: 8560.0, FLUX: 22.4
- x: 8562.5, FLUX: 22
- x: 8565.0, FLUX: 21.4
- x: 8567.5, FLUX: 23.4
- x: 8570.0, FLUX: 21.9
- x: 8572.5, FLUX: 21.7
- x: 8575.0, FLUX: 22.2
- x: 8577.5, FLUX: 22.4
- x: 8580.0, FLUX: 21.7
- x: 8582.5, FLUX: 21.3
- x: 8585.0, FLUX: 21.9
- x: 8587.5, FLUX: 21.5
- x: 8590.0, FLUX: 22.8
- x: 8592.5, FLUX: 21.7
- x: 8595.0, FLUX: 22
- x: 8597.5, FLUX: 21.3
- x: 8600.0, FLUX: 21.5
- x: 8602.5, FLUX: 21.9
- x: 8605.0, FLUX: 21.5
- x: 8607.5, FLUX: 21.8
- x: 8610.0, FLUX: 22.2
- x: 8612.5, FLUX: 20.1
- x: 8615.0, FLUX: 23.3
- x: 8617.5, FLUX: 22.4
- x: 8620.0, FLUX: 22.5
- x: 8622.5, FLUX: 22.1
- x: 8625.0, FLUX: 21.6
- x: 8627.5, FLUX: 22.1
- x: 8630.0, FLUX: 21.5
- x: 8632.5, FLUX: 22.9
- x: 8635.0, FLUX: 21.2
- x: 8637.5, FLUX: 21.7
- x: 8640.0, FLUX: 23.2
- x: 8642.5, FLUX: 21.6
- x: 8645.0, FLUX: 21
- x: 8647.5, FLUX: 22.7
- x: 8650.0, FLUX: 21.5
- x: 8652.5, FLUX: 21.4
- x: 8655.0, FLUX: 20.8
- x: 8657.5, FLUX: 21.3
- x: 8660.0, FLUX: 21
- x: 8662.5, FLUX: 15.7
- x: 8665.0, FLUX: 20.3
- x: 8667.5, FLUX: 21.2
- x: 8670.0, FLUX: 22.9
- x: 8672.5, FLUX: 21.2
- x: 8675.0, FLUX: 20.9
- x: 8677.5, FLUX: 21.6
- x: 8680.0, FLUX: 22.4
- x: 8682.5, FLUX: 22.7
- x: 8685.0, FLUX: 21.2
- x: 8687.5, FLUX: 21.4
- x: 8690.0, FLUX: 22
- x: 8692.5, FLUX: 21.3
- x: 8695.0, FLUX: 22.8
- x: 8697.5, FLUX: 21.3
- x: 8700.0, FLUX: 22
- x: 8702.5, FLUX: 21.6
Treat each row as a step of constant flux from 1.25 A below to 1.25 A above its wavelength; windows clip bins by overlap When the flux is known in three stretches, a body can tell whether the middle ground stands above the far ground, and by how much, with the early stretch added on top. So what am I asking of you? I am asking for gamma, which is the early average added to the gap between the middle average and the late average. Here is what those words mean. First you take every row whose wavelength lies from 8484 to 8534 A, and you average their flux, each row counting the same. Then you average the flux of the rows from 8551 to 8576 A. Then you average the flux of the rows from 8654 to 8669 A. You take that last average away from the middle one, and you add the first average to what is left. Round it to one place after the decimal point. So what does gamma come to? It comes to 24.5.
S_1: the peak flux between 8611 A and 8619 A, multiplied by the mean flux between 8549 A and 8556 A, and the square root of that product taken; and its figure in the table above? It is 22.6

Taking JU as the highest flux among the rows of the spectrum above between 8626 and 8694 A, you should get 23.2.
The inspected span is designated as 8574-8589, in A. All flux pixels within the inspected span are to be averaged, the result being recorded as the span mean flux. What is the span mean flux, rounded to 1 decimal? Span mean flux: 21.8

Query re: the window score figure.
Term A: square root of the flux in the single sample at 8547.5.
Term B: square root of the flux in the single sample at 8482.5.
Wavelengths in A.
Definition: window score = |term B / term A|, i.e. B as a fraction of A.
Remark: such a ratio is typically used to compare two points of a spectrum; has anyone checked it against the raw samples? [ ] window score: 1.02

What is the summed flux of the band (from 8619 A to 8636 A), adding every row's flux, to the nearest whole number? 154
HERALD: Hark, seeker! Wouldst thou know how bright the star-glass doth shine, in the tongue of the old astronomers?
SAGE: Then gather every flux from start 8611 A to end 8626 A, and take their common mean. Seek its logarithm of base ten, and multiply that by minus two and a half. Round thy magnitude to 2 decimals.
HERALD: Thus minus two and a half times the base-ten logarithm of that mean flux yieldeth -3.36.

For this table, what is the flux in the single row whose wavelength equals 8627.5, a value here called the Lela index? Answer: 22.1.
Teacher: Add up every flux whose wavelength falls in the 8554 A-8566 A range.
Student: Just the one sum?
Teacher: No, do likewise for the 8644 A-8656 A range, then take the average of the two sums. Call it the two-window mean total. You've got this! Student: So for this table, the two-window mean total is 109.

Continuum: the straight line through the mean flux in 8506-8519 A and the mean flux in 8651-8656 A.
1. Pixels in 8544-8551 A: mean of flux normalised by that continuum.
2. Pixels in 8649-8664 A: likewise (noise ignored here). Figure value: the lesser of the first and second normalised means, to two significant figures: 0.95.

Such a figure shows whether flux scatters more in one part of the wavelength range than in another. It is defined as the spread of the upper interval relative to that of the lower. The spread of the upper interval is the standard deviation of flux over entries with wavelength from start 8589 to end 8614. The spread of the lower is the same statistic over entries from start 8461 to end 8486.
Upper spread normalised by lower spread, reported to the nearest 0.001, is 0.893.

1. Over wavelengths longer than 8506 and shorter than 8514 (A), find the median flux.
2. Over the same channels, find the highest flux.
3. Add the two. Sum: 45.7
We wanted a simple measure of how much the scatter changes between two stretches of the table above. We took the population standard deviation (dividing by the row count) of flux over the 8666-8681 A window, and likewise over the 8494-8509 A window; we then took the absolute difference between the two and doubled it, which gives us 1.1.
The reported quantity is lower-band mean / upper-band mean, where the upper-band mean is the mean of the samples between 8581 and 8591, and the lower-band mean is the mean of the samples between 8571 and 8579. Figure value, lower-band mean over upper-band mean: 1.01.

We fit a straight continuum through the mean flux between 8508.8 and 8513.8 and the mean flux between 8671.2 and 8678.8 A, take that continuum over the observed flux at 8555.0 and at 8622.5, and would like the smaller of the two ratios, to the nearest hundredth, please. 0.98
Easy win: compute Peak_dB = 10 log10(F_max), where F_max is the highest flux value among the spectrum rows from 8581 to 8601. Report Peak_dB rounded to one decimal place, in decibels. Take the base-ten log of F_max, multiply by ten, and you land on 13.6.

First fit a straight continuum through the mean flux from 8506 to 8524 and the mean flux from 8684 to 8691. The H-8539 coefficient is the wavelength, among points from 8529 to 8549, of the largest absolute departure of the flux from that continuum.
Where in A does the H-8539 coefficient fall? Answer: 8542.5 A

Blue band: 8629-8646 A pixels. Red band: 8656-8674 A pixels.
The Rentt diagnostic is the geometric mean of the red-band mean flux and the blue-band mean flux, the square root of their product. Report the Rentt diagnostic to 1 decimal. 21.2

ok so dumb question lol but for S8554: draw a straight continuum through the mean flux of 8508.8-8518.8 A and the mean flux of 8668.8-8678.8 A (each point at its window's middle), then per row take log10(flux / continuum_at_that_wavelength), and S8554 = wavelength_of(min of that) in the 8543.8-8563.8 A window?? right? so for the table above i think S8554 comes 8545.0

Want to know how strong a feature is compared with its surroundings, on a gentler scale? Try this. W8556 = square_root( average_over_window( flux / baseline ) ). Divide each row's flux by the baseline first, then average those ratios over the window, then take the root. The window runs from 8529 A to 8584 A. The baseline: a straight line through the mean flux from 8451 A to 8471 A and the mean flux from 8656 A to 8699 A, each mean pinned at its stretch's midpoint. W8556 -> 0.99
